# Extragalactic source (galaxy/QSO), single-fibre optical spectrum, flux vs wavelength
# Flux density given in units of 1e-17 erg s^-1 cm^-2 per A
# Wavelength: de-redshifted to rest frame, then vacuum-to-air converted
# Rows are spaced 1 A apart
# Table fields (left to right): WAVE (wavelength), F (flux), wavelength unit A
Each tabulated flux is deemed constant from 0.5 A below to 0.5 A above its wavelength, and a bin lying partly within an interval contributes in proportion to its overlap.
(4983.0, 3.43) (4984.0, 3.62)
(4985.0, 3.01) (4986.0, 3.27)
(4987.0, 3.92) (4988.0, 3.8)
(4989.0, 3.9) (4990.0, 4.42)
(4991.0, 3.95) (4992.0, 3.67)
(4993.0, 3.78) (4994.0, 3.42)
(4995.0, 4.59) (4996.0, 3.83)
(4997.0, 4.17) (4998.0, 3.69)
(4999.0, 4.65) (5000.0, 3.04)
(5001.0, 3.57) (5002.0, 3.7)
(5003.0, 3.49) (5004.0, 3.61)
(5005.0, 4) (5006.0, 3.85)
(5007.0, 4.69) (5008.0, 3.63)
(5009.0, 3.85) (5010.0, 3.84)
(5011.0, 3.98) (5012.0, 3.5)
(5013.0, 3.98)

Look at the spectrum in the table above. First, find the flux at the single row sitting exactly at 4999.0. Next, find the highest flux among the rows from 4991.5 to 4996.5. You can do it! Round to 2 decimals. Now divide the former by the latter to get 1.01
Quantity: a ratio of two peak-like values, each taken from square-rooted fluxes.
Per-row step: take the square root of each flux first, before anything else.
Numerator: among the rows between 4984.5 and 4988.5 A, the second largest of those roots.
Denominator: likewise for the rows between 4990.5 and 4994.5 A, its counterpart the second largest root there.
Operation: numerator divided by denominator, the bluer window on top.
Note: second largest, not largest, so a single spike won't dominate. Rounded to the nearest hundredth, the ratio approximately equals 1.00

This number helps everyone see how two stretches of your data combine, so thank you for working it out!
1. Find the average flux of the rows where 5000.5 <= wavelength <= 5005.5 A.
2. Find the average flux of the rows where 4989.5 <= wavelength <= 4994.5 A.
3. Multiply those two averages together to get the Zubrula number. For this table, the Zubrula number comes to 14.1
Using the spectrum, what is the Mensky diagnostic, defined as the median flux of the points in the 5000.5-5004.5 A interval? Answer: 3.59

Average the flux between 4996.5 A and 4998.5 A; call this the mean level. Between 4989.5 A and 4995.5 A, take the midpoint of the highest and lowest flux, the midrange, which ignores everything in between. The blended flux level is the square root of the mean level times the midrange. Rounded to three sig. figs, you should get 3.97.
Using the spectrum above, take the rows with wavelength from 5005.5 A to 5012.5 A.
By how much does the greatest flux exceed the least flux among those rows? 1.19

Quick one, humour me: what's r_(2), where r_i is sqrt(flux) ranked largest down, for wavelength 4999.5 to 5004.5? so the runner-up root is 1.90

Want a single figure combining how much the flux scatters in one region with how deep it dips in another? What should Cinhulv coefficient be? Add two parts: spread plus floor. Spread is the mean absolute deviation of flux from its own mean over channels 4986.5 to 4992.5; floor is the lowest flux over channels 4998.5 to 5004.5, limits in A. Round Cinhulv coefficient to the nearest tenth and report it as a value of 3.2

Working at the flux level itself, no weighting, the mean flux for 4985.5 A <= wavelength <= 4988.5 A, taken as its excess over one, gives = 2.66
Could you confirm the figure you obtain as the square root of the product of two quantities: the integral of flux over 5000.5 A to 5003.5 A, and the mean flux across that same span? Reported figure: 6.21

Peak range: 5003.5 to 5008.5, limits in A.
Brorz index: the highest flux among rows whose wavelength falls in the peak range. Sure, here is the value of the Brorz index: 4.69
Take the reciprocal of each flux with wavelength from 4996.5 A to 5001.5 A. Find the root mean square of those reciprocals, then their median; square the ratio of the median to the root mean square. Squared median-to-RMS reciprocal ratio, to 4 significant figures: 1.009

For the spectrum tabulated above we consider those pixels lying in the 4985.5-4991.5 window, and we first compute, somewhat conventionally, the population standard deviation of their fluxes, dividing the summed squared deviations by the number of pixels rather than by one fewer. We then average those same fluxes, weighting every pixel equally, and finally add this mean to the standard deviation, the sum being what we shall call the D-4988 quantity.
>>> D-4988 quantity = 4.21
